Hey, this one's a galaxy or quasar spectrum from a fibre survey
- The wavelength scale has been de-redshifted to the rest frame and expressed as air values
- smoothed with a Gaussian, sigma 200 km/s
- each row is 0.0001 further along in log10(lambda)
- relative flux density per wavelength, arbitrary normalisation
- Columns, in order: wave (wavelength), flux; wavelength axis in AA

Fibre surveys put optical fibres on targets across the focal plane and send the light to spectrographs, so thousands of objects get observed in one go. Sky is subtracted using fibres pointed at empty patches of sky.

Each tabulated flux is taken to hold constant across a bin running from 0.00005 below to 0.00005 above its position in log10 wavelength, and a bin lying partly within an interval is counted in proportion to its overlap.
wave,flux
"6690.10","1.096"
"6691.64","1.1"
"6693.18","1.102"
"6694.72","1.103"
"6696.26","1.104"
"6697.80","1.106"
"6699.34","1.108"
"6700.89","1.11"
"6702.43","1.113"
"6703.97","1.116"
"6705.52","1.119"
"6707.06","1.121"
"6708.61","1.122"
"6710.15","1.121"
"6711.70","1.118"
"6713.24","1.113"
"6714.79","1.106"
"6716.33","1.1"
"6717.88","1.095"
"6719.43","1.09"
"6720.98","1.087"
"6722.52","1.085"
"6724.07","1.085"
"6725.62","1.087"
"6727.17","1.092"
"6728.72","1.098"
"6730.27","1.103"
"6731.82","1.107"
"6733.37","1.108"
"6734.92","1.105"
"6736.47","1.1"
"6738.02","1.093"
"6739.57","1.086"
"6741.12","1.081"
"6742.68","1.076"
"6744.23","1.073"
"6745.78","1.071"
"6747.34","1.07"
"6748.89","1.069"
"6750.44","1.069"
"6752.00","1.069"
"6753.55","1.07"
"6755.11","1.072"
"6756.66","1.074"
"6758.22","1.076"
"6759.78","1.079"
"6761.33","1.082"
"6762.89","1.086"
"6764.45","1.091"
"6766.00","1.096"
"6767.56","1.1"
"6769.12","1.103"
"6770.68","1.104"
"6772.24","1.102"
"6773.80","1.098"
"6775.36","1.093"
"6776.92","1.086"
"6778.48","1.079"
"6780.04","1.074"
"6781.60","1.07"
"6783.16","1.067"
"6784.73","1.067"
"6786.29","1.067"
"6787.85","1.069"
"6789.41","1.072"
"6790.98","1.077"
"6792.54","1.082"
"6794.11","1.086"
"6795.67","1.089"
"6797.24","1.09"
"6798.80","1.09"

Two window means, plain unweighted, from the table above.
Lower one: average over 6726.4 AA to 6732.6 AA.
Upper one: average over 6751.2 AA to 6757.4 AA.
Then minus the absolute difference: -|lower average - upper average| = -0.029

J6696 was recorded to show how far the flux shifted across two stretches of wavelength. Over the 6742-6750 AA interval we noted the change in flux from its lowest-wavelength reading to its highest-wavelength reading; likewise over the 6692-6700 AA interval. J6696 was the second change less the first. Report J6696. 0.0130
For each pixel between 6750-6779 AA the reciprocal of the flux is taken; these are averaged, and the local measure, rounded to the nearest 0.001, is 0.921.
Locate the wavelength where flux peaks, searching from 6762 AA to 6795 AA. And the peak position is 6770.68 AA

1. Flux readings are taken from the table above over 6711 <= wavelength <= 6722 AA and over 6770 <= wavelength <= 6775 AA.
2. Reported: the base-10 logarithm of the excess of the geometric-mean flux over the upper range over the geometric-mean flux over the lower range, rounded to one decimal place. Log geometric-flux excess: -4.0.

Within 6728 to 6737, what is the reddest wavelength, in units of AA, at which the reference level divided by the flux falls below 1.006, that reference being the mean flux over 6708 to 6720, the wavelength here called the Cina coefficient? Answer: 6734.92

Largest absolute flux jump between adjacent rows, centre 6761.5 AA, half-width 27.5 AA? 0.0070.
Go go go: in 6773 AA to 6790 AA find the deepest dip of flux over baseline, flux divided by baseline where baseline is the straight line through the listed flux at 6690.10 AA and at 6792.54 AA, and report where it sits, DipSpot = 6783.16 AA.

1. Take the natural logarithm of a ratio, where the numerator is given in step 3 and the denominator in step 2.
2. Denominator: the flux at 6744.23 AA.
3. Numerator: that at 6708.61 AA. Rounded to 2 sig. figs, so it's 0.045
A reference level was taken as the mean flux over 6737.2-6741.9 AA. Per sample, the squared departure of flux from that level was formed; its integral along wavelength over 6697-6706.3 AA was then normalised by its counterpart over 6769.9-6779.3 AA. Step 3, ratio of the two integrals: 5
